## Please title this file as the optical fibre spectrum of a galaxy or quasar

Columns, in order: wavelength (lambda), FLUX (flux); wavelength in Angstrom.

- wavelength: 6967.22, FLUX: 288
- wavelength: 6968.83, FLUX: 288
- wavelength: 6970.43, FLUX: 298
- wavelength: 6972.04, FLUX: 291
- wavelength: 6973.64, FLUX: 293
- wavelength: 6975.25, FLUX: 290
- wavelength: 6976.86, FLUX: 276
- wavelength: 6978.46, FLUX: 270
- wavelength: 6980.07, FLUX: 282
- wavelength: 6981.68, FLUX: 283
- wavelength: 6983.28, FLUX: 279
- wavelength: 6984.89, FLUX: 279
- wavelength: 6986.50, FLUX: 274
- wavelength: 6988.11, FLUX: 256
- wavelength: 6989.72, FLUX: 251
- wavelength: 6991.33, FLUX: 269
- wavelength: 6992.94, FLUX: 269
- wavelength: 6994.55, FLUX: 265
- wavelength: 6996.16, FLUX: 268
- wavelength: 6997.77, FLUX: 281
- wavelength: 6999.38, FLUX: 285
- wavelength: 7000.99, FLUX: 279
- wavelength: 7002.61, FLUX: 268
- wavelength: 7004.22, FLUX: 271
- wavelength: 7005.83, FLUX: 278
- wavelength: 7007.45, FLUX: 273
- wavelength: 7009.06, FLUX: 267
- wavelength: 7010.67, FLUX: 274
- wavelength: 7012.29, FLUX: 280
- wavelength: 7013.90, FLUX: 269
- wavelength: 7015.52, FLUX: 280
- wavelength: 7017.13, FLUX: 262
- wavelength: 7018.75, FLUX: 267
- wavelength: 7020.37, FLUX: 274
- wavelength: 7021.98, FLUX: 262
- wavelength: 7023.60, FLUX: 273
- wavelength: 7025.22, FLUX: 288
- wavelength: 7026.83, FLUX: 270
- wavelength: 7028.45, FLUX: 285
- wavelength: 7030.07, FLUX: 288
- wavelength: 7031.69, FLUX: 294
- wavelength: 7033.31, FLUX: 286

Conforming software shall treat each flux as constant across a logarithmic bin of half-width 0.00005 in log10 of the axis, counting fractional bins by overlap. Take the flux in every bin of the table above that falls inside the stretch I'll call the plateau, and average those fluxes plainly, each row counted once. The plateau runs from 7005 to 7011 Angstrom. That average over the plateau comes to 273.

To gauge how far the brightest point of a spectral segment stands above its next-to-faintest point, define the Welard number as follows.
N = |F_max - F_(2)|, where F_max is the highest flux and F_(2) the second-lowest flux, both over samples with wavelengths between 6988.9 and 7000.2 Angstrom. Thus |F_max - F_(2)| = 20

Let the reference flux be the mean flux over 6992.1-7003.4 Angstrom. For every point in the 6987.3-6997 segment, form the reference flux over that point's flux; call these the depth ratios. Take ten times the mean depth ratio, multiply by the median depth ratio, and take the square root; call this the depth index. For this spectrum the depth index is 3.27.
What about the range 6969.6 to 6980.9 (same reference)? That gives 3.01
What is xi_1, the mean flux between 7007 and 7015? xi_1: 273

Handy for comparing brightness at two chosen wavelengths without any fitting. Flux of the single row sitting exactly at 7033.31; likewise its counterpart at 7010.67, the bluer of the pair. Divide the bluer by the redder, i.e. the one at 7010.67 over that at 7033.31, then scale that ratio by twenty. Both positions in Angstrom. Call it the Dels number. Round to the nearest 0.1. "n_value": 19.2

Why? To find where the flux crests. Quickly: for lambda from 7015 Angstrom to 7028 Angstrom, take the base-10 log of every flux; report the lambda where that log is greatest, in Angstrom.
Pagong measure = 7025.22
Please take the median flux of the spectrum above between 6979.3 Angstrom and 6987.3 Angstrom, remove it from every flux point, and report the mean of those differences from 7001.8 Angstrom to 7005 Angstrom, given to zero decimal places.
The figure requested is -10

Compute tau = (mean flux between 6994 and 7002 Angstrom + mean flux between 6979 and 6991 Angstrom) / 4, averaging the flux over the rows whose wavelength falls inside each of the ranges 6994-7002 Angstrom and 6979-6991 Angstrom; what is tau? 137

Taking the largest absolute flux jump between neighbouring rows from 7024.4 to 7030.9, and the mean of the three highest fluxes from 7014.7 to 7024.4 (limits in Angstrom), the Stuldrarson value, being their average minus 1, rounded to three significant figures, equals 146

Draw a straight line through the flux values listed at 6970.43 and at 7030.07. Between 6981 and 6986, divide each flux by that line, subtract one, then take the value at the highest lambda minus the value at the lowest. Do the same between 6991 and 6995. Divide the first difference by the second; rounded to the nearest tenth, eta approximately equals 1.0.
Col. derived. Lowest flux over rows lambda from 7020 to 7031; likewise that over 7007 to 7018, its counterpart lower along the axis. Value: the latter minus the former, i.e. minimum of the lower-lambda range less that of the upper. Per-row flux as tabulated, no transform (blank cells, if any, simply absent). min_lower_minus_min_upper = 0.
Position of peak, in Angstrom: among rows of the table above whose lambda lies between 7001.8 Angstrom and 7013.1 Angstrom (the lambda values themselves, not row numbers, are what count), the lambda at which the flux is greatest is 7012.29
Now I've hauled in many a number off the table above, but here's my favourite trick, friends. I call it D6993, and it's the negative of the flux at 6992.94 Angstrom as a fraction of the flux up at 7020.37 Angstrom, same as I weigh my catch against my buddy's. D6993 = -0.98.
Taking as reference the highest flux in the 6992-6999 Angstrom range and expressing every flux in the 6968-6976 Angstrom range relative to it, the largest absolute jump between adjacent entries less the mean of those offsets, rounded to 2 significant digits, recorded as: -1.0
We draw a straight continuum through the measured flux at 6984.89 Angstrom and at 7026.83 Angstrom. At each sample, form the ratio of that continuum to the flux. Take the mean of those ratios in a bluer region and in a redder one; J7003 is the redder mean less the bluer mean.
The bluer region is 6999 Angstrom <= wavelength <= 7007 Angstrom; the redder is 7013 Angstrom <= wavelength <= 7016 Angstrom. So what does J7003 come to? -0.003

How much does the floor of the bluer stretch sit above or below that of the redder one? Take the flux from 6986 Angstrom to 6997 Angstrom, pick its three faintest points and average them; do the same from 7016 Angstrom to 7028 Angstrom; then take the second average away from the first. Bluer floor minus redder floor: -6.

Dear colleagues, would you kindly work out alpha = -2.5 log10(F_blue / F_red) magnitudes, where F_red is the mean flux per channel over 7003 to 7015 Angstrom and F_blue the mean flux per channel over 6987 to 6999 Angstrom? 0.03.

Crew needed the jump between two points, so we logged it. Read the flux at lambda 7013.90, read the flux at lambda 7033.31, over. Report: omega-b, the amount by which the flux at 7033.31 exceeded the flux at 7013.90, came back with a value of 17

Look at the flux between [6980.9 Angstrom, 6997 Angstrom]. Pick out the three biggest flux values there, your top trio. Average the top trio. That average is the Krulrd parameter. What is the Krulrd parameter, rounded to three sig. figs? 280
